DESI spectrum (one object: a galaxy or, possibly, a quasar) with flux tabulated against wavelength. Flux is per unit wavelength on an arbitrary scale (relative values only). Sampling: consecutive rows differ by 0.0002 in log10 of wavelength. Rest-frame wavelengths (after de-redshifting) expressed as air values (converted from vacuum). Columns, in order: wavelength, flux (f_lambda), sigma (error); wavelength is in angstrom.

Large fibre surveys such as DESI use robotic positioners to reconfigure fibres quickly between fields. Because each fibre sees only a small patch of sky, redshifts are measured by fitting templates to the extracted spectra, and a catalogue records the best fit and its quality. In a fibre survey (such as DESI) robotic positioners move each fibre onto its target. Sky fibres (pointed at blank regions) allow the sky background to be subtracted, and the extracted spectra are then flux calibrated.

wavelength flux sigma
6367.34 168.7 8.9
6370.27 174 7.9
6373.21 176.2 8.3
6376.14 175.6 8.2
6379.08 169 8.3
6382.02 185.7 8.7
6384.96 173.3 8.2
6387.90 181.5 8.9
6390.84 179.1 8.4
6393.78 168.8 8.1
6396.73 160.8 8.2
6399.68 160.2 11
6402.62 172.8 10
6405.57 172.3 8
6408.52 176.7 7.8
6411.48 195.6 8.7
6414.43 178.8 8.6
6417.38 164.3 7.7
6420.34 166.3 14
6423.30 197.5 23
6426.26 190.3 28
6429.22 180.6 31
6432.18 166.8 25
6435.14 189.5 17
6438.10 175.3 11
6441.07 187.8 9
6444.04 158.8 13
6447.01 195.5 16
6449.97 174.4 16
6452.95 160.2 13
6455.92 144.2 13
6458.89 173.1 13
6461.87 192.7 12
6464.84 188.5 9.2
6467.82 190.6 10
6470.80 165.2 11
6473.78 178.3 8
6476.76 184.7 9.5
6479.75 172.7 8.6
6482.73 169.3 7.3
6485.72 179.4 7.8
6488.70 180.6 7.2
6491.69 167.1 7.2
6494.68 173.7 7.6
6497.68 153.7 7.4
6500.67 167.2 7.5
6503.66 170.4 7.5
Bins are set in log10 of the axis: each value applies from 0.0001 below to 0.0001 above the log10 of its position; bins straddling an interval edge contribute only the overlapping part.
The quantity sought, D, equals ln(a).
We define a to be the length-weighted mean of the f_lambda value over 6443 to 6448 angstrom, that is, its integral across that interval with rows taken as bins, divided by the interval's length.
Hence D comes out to 5.18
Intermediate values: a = 177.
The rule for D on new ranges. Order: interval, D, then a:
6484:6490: 5.19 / 180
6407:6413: 5.22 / 186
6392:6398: 5.11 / 166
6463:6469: 5.25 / 190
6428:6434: 5.16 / 174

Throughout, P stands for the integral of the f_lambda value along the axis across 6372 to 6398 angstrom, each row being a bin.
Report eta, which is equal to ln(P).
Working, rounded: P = 4538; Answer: 8.42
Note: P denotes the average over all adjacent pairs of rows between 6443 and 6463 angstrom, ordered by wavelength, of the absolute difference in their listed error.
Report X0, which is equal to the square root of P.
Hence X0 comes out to 1.1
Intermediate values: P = 1.2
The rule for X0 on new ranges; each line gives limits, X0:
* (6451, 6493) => 1.0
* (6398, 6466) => 1.7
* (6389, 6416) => 1.0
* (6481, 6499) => 0.6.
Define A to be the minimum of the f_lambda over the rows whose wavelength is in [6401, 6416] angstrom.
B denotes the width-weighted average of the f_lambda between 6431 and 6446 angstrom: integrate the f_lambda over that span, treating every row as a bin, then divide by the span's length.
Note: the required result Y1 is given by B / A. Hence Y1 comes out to 1.02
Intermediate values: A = 172.3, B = 176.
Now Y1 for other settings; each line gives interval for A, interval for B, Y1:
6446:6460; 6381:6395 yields 1.23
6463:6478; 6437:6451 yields 1.08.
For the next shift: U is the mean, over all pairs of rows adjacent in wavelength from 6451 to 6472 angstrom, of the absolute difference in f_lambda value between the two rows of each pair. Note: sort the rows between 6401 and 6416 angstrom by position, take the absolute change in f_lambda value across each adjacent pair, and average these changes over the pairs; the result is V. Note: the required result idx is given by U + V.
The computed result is 26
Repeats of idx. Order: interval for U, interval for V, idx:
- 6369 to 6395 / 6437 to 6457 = 29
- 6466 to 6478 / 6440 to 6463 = 39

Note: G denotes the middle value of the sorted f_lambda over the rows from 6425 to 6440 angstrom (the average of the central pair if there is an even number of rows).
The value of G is 181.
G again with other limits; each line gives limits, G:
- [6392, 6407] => 169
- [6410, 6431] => 181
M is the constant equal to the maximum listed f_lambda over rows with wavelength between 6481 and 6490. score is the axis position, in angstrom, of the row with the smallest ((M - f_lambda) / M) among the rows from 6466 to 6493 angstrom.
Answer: 6467.82 angstrom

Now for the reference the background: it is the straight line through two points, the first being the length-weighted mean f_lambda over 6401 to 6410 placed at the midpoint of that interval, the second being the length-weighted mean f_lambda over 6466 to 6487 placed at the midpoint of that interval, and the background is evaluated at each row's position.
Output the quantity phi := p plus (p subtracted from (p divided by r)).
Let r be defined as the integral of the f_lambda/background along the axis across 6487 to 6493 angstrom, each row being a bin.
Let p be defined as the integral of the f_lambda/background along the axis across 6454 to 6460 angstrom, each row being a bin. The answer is 0.91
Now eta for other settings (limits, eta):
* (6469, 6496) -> 8.46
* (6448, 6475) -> 8.46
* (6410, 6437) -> 8.49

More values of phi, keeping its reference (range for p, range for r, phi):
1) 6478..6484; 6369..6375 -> 0.95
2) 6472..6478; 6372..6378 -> 1.00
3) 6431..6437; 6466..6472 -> 1.01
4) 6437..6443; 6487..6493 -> 1.05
